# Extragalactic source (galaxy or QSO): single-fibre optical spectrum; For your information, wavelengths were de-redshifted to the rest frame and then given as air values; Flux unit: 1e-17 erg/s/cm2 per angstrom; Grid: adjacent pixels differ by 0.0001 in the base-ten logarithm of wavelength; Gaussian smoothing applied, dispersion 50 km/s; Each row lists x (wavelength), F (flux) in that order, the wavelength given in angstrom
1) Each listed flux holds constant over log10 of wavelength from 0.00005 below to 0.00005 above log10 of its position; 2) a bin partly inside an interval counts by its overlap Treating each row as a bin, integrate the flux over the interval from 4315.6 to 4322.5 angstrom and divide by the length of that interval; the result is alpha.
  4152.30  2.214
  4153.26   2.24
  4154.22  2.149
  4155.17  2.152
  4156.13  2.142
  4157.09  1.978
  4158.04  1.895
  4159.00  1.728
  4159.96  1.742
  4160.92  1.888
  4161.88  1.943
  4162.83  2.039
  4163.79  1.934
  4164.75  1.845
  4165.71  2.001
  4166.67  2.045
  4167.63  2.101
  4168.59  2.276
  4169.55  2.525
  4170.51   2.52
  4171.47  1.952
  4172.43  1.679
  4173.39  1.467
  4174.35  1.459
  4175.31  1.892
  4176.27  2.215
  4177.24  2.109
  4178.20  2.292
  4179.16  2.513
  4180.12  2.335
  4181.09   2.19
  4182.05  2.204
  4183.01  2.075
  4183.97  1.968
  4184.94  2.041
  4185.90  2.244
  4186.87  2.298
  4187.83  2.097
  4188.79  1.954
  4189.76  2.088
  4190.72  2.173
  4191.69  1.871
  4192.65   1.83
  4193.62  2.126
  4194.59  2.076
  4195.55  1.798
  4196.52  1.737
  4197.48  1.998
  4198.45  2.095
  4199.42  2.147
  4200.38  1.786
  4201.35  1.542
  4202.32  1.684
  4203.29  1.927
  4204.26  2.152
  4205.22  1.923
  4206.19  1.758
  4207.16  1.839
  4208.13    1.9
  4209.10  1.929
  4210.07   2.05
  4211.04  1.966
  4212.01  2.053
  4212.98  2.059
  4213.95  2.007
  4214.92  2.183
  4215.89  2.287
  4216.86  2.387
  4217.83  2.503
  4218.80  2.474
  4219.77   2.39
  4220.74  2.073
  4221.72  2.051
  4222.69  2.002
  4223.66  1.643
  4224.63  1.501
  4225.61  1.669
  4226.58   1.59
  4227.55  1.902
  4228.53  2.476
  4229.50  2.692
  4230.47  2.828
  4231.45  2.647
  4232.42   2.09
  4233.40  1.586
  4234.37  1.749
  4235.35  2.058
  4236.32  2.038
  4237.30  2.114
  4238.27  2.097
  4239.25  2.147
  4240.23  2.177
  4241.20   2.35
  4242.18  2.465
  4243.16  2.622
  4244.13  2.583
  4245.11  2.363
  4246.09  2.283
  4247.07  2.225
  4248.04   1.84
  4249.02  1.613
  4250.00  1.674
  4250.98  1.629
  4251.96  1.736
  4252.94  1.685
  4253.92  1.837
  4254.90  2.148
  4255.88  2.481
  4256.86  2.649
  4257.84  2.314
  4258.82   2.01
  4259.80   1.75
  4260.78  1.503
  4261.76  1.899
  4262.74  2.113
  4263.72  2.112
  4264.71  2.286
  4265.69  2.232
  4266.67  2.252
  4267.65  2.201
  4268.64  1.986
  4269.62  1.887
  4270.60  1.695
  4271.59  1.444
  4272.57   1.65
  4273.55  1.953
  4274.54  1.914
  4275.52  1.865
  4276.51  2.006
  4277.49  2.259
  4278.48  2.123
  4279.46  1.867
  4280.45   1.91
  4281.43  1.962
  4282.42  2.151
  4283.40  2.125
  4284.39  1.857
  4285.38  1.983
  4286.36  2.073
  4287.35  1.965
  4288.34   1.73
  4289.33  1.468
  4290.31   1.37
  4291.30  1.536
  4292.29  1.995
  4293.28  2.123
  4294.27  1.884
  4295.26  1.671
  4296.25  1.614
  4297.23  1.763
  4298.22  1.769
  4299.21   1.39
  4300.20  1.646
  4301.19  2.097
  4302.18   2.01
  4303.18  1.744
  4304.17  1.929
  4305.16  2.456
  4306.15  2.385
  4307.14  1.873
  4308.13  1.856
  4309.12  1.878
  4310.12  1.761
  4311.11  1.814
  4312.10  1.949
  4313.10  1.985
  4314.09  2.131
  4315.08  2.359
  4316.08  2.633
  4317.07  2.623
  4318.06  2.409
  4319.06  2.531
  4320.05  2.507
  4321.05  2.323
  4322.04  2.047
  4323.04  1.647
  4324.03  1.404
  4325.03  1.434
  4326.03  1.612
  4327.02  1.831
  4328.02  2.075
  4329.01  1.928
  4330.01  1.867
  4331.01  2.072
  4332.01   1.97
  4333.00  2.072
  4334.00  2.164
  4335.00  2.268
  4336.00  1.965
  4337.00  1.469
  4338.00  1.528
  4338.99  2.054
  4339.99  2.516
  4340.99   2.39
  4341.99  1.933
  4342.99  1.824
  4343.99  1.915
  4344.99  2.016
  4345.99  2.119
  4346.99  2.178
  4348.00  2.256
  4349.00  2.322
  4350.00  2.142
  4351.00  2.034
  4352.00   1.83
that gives 2.44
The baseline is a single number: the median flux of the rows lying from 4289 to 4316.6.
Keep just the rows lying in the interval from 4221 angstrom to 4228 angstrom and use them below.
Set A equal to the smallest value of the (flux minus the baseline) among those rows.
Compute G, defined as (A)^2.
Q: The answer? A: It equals 0.14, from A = -0.37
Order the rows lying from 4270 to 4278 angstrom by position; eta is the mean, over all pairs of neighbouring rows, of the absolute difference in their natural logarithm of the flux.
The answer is 0.100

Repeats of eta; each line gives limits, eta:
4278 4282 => 0.059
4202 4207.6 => 0.098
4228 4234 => 0.142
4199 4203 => 0.140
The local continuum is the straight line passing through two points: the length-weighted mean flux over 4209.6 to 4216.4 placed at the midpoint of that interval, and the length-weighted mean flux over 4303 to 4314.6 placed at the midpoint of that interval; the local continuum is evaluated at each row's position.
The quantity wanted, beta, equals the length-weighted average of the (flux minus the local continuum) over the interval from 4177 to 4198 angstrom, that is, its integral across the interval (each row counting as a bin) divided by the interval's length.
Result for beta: -0.02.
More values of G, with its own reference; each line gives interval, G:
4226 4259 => 0.08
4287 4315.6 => 0.26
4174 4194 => 0.17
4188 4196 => 0.01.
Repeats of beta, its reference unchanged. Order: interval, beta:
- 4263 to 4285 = -0.04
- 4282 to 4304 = -0.19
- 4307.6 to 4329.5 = 0.06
